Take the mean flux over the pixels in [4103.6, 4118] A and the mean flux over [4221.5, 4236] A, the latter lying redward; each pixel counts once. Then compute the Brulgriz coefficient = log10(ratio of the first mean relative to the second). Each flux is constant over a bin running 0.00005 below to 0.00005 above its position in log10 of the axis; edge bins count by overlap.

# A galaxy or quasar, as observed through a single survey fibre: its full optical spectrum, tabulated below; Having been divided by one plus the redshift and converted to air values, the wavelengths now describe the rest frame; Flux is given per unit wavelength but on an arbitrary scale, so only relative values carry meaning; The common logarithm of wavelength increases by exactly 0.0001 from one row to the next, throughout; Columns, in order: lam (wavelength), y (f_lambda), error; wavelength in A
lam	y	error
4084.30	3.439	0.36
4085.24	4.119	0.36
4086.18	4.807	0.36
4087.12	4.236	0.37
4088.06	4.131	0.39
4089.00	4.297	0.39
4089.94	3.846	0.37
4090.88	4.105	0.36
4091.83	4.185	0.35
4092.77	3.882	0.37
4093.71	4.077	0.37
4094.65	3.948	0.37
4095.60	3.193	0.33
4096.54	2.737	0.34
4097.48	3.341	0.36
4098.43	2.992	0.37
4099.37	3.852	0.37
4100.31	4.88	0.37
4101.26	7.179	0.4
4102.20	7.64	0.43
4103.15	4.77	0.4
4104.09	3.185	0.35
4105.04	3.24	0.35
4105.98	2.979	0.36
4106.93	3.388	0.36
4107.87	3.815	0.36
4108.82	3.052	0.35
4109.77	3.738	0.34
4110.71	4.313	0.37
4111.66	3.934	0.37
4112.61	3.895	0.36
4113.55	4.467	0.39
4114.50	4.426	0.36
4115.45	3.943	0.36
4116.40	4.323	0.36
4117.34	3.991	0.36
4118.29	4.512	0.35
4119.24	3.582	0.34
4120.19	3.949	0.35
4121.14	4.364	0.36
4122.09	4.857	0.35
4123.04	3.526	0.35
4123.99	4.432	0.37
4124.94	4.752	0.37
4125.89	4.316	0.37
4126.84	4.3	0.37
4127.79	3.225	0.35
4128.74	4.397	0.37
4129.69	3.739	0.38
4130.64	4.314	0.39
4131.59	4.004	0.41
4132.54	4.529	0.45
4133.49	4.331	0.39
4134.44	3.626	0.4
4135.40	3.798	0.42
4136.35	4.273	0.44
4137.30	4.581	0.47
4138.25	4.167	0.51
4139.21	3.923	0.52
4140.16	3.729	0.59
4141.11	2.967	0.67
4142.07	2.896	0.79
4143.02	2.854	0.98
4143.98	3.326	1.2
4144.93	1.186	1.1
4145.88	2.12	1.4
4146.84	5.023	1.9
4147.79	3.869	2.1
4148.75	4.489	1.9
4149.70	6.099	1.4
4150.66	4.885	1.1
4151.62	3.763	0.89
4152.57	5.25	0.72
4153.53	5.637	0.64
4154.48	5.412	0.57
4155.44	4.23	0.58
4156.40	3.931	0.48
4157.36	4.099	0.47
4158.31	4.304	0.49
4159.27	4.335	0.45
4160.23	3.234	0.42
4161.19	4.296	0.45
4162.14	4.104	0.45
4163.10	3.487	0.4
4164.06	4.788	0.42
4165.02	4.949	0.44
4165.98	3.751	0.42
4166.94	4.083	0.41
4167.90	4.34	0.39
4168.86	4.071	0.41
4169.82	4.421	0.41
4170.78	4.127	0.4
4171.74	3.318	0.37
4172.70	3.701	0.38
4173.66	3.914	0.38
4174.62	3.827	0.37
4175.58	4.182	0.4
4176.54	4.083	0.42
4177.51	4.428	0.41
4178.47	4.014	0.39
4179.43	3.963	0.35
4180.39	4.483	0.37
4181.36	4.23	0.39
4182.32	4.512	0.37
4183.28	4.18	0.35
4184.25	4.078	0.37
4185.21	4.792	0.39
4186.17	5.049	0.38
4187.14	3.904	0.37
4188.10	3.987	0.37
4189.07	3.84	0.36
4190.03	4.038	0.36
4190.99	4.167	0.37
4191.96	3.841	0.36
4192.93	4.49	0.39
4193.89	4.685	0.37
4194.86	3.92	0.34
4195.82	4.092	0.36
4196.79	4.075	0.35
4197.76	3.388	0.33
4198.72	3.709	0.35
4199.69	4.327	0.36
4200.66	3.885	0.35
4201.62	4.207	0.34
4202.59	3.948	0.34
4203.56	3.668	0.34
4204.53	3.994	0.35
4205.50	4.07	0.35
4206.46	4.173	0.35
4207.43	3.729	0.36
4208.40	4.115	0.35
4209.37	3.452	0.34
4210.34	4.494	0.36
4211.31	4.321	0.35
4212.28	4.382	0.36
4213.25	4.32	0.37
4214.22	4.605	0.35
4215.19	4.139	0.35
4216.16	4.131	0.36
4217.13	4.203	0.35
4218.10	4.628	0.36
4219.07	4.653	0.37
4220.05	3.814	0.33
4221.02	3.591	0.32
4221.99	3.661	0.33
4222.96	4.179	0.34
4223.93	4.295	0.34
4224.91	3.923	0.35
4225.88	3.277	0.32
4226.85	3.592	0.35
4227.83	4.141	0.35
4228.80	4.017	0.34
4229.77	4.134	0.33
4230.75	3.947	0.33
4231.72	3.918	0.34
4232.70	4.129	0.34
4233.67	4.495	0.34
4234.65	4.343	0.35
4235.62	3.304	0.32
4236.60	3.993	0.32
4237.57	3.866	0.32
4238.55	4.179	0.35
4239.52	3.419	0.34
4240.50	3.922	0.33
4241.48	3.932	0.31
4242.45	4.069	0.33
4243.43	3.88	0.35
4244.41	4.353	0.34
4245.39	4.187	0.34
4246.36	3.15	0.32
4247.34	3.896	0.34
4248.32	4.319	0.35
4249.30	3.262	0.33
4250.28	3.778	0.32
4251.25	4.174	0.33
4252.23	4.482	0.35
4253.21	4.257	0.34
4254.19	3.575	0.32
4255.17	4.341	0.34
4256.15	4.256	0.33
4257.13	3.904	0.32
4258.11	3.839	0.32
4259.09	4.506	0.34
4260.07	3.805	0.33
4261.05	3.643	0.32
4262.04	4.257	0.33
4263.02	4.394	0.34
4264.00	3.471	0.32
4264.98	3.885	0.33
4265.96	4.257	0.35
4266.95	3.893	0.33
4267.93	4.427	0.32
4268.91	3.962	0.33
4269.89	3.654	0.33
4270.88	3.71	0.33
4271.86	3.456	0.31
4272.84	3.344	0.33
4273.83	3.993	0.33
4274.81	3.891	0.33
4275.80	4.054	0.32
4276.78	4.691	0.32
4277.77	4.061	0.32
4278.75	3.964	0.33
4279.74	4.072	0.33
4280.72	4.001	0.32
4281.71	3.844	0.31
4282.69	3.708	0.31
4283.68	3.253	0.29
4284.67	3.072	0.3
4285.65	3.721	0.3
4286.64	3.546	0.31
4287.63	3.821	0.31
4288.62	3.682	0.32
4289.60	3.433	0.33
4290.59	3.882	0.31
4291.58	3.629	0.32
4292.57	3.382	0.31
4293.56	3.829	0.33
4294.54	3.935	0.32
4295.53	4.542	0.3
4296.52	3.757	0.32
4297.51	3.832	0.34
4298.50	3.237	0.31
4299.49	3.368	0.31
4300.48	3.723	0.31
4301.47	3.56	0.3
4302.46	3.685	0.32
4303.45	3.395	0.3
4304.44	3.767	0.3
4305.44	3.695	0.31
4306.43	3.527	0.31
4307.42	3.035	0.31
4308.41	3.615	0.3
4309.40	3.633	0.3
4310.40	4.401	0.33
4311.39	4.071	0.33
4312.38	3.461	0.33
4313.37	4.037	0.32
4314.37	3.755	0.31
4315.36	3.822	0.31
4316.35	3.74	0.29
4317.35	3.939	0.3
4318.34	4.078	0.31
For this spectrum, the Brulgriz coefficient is -0.02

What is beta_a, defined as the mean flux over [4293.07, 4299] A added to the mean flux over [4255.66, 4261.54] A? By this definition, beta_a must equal 7.85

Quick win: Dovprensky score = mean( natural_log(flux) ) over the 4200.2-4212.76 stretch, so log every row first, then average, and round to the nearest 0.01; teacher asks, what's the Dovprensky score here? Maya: 1.39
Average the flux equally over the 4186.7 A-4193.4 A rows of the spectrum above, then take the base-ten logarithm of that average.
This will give 0.606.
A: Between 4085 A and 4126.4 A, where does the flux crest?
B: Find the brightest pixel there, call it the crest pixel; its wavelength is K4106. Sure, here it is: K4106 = 4102.20 A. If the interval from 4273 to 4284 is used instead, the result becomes 4276.78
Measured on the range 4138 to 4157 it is 4149.70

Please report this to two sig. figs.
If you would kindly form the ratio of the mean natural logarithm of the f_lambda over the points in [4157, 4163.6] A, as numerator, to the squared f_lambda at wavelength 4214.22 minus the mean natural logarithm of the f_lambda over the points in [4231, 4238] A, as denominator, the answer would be 0.069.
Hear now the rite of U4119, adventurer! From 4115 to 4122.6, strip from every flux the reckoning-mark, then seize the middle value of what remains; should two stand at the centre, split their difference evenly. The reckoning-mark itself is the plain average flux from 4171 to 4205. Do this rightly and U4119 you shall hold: 0.1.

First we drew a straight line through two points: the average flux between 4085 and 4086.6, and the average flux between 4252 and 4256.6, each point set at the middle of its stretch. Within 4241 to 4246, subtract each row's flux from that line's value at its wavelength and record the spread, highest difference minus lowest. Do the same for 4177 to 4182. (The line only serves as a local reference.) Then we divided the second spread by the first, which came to 1.1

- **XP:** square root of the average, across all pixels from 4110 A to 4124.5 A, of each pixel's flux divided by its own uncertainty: 3.40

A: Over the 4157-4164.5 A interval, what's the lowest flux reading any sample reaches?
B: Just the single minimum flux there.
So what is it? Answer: 3.234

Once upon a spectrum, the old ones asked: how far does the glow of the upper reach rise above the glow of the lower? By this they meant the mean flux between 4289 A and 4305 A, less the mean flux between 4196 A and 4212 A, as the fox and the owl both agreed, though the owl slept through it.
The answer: -0.29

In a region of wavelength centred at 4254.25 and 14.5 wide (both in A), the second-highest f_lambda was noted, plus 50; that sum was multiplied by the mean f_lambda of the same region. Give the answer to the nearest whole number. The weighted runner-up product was 218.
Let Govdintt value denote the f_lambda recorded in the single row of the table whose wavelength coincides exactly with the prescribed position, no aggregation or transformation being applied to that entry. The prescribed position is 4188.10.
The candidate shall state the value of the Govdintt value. 3.987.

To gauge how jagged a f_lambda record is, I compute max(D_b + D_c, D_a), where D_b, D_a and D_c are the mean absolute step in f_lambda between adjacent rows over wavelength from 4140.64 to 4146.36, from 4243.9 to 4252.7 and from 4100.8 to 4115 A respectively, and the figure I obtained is 1.4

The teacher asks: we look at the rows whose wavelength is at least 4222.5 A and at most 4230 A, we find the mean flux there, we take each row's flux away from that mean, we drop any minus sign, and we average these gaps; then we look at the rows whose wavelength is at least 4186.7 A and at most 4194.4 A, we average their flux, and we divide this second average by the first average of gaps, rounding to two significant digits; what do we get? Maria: 16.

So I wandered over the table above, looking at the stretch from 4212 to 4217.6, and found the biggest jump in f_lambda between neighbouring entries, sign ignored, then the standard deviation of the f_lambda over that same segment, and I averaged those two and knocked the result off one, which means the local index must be 0.68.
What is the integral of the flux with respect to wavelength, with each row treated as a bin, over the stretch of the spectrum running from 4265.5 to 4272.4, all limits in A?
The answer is 26.9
